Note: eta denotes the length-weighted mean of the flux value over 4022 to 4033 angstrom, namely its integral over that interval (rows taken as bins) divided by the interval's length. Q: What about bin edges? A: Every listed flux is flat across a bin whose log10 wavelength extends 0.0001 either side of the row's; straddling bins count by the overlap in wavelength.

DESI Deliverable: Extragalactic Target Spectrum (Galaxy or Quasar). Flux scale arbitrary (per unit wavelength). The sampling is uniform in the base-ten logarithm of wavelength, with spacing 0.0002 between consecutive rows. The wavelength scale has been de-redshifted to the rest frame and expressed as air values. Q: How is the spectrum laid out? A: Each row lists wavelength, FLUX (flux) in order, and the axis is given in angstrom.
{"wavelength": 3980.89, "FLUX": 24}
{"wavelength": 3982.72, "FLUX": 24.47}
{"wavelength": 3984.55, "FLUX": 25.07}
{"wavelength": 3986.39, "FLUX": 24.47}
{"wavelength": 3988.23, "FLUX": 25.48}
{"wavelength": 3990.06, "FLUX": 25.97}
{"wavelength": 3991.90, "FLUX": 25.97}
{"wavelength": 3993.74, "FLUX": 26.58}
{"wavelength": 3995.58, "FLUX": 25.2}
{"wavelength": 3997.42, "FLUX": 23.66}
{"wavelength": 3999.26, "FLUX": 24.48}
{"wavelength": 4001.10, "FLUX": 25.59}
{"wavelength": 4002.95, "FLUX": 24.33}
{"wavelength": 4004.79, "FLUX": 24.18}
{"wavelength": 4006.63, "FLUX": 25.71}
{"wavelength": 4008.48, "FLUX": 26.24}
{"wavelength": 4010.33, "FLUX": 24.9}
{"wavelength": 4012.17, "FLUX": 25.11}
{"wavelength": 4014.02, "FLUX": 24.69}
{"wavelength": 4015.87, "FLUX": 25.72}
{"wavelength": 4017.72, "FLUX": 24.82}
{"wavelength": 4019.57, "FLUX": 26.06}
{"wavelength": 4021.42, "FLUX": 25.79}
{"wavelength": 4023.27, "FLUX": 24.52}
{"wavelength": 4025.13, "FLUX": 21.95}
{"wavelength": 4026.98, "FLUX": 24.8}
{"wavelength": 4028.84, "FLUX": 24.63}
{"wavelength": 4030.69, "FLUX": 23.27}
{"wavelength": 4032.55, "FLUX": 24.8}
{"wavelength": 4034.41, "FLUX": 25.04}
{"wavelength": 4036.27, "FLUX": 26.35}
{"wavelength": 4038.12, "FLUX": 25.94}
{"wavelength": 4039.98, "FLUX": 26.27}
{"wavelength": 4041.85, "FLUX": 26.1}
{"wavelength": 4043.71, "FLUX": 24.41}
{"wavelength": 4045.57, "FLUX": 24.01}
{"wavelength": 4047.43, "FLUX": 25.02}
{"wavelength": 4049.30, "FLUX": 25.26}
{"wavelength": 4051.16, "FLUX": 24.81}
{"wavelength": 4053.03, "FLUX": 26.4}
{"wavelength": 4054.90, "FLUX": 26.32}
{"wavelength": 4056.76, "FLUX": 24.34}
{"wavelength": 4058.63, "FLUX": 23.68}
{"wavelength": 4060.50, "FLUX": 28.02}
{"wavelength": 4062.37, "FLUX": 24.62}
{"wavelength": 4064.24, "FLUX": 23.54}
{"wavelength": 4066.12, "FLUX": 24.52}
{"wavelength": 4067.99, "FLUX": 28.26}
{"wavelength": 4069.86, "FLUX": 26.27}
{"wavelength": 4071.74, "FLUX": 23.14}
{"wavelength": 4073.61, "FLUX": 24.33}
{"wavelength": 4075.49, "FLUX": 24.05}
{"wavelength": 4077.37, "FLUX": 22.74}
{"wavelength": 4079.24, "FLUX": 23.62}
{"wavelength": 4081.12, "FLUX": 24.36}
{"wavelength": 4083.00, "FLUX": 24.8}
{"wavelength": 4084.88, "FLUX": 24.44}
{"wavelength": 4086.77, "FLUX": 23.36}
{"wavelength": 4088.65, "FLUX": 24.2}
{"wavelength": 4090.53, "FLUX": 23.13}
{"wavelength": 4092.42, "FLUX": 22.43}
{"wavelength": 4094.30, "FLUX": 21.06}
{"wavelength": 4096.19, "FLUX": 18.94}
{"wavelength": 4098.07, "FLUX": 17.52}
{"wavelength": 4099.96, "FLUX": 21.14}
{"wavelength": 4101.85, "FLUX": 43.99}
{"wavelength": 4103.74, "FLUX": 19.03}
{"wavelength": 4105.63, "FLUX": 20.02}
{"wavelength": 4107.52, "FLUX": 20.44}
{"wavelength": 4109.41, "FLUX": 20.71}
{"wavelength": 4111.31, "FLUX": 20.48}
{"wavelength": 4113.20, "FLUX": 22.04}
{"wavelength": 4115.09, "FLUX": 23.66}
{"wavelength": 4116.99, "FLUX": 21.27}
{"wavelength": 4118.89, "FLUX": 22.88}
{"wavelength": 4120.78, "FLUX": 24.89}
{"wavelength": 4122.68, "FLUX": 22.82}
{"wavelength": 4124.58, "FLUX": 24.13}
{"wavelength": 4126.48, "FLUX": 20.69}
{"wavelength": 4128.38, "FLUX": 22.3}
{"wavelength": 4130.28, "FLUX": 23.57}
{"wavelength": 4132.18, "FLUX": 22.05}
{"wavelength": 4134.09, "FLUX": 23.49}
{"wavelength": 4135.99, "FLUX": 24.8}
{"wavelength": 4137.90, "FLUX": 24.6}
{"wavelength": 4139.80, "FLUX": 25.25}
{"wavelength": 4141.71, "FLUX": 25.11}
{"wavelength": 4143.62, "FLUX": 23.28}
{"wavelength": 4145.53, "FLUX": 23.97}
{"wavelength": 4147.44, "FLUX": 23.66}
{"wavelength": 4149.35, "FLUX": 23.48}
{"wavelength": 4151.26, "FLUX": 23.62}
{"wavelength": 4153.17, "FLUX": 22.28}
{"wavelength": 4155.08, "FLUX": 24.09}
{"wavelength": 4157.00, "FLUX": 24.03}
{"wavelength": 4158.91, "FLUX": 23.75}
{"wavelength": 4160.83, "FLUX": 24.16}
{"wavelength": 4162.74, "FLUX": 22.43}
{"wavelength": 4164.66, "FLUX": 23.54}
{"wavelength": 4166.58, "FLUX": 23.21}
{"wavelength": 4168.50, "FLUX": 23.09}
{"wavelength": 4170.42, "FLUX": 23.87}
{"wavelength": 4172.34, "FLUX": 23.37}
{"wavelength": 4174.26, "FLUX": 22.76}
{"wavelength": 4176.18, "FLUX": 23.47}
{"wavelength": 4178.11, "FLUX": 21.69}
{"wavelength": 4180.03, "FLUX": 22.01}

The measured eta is 24.0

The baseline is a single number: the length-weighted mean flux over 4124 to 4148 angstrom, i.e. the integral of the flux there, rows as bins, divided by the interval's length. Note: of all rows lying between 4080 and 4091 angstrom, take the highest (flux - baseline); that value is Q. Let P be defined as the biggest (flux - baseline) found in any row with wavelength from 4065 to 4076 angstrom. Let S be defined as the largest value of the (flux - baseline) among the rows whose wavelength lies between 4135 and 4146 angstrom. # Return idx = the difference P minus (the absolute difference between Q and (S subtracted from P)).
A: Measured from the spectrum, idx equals 2.9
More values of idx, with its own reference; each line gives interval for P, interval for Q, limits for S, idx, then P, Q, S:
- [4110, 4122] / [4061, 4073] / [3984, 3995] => -5.1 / 1.3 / 4.66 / 3.0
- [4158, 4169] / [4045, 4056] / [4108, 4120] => -1.7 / 0.6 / 2.80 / 0.1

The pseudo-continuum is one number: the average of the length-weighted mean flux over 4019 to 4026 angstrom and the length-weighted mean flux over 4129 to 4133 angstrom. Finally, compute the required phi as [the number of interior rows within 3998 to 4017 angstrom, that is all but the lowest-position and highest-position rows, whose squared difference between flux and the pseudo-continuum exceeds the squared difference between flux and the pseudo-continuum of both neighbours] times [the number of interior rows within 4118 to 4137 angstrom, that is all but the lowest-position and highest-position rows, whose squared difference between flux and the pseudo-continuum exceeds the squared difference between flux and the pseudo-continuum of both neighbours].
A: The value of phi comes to 9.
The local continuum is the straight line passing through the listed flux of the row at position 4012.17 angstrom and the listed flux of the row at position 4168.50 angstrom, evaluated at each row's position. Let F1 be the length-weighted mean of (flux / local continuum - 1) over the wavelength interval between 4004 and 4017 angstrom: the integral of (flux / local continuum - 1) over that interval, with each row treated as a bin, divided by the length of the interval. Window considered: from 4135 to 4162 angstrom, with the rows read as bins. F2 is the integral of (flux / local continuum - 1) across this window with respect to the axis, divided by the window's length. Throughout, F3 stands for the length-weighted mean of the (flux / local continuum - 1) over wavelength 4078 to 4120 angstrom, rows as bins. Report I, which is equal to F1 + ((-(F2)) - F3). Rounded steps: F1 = 0.004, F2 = 0.028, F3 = -0.05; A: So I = 0.022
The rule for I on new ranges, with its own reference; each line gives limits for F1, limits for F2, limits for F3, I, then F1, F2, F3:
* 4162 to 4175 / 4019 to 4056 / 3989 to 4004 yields -0.003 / 0.005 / 0.012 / 0.00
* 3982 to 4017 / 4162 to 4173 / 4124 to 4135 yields 0.028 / -0.005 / 0.007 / -0.04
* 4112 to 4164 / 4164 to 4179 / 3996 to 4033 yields 0.006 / -0.003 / 0.003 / -0.01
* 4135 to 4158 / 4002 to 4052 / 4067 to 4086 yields 0.012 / 0.027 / 0.003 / 0.01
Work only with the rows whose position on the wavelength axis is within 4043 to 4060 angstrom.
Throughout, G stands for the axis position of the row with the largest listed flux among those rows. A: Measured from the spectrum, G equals 4053.03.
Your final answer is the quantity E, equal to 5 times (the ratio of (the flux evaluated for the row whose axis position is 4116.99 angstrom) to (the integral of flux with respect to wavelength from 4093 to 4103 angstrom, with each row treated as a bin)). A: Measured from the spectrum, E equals 0.44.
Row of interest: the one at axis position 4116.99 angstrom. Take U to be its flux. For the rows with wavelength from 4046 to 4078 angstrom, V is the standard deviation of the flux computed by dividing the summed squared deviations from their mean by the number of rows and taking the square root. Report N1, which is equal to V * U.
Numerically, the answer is 33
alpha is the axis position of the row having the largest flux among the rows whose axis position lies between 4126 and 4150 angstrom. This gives 4139.80 angstrom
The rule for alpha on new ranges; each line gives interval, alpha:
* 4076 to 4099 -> 4083.00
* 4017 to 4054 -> 4053.03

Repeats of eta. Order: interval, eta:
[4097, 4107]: 24.1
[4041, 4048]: 24.9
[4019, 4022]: 25.9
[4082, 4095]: 23.4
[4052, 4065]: 25.3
